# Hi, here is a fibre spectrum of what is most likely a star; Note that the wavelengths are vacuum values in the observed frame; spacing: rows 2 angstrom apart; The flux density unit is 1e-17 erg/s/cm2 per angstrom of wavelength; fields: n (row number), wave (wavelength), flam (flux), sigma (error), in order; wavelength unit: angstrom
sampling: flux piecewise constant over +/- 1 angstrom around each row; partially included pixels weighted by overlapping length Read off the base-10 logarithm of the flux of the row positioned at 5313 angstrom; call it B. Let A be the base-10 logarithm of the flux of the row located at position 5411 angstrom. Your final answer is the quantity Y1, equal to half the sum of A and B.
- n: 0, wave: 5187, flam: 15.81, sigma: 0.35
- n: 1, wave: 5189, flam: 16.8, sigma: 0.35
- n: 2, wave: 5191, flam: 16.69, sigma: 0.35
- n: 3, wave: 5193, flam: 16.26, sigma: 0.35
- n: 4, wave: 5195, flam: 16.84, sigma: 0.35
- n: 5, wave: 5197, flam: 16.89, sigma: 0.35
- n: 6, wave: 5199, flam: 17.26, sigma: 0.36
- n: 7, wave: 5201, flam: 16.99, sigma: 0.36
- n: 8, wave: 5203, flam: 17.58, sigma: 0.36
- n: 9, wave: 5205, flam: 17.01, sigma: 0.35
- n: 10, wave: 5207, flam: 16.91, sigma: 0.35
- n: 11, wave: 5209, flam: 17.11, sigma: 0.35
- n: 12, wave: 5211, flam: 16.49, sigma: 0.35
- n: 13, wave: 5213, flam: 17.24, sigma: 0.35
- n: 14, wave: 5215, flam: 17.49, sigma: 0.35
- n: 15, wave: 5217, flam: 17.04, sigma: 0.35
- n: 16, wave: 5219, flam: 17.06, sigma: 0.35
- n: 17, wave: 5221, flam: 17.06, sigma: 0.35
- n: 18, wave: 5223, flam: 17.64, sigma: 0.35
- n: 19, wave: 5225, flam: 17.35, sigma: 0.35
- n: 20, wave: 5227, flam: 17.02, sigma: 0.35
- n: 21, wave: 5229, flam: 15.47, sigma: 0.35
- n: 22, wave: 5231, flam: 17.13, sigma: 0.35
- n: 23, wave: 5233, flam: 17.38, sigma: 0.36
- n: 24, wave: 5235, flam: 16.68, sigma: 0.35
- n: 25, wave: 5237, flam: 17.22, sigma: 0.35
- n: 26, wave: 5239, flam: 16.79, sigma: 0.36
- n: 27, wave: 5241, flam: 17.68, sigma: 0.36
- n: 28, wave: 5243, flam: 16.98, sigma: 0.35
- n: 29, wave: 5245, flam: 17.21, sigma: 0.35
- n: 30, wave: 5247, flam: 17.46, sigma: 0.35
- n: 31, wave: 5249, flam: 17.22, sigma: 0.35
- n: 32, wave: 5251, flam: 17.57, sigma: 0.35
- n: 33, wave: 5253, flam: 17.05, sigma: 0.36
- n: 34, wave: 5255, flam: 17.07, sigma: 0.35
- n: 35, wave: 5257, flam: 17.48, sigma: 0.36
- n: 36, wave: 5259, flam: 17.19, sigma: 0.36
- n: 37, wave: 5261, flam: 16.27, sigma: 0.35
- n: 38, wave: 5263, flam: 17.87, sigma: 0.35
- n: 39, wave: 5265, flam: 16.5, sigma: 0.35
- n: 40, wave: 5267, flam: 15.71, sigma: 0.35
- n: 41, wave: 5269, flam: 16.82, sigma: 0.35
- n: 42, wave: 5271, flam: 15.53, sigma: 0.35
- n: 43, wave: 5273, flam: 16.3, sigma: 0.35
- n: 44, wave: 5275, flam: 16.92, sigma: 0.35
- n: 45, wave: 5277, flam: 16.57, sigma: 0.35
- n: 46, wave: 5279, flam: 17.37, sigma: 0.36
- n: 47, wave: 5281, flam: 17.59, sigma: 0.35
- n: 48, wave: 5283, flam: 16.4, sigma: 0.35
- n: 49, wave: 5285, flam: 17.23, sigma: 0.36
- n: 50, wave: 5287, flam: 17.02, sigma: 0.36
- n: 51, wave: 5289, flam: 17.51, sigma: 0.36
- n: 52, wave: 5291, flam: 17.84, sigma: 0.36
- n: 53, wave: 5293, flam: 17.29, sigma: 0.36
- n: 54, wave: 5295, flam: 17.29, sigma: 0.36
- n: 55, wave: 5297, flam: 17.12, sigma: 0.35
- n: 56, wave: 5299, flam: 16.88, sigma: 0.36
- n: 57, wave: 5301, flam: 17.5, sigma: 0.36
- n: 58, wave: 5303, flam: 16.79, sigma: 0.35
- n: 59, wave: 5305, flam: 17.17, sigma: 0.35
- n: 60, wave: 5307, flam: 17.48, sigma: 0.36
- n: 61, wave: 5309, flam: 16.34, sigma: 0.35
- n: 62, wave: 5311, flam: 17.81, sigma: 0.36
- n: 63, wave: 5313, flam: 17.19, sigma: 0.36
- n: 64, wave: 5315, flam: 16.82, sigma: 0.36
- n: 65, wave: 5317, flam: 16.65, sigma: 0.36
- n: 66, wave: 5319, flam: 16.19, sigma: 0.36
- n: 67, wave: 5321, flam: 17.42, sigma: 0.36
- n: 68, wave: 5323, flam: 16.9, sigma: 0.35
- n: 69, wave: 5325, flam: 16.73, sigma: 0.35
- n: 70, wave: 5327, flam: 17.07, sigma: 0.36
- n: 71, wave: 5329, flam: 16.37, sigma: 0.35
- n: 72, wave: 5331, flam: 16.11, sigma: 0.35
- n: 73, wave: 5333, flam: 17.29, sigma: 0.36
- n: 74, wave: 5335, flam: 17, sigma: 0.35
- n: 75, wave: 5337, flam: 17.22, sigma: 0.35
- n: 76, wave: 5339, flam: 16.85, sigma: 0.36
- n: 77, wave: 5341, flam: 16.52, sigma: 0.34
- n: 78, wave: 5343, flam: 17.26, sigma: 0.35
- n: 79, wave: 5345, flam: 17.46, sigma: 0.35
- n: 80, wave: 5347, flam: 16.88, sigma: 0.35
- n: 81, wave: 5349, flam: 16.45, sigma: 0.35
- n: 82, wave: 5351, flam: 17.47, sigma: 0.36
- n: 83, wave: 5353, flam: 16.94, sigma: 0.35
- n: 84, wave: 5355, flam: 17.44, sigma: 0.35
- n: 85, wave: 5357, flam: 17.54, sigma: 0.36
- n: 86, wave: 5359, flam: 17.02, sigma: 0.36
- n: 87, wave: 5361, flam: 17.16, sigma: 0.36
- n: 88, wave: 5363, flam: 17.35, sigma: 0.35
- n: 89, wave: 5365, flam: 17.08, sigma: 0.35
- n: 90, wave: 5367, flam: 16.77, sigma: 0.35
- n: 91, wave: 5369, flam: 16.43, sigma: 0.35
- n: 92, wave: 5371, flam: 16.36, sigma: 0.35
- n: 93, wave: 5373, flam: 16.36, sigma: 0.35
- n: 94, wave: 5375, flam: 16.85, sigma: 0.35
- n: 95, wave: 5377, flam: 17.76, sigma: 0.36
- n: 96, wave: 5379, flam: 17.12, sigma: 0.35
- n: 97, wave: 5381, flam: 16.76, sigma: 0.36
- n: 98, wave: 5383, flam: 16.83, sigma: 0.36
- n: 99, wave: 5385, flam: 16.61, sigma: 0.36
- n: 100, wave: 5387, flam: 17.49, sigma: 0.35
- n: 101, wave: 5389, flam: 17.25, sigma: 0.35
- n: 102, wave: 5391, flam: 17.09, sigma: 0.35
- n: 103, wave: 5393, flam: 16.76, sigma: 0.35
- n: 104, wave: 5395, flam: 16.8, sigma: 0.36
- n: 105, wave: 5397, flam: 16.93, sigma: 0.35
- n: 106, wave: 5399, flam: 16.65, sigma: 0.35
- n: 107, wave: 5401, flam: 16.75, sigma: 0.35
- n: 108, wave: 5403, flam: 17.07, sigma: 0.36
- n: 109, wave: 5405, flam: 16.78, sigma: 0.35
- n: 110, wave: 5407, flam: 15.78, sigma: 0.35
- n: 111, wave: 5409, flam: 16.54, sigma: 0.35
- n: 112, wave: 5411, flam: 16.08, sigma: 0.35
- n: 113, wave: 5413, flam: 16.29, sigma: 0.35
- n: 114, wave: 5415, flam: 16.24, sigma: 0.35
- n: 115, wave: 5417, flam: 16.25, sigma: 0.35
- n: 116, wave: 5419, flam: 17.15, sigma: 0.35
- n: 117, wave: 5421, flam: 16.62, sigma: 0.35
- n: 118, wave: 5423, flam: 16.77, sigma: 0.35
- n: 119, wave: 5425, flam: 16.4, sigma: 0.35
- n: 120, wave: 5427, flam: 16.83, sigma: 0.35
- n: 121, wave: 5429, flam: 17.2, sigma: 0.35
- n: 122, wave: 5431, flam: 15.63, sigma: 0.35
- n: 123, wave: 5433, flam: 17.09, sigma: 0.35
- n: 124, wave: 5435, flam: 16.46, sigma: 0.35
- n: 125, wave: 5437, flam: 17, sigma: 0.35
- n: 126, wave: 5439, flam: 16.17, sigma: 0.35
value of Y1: 1.221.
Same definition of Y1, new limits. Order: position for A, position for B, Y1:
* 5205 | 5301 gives 1.237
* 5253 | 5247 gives 1.237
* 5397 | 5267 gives 1.212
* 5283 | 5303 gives 1.220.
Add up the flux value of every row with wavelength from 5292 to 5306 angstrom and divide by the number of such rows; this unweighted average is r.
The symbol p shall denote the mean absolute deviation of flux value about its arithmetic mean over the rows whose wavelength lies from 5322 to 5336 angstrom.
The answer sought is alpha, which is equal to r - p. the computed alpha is 16.8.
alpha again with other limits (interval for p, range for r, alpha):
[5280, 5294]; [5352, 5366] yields 16.9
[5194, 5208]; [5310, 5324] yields 16.8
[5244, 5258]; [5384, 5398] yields 16.8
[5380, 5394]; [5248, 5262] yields 16.9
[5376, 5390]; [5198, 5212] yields 16.7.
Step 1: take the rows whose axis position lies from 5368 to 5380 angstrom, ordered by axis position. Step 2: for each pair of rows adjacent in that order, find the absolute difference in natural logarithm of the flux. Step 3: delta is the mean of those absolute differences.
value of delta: 0.025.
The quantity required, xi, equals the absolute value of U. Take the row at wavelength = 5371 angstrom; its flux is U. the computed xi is 16.4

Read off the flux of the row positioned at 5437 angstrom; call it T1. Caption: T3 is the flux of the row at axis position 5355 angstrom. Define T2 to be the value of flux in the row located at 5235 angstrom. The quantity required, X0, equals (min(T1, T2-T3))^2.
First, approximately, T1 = 17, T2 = 16.68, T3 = 17.44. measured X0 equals 0.6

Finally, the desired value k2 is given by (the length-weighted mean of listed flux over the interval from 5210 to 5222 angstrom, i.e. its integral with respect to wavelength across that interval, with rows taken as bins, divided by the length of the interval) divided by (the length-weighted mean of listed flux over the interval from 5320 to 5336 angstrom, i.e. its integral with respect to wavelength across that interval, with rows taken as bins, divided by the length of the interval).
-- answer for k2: 1.01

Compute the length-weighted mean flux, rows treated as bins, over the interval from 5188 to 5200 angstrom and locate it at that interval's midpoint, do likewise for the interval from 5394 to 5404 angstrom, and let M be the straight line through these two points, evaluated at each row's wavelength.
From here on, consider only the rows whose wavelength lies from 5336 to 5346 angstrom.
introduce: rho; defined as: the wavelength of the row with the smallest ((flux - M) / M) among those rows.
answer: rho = 5341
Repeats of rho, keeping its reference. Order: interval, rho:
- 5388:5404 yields 5399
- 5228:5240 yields 5229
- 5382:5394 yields 5385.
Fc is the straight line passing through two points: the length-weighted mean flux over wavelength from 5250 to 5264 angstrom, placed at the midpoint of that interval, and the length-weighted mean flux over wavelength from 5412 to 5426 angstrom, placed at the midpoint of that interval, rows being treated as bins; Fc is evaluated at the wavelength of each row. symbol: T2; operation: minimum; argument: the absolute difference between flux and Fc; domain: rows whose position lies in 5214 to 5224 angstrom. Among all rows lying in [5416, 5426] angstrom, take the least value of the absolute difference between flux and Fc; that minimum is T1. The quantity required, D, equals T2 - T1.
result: 0.00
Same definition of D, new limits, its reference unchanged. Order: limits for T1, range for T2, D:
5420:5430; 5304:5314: 0.06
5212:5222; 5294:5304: -0.02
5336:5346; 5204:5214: 0.14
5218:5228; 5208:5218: 0.10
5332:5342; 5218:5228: -0.02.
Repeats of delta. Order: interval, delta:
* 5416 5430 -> 0.027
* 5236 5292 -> 0.038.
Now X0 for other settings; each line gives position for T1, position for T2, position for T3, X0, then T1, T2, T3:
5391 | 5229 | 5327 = 2.6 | 17.09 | 15.47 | 17.07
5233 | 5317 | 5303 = 0.0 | 17.38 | 16.65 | 16.79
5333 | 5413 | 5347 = 0.3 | 17.29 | 16.29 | 16.88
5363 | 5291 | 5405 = 1.1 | 17.35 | 17.84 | 16.78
